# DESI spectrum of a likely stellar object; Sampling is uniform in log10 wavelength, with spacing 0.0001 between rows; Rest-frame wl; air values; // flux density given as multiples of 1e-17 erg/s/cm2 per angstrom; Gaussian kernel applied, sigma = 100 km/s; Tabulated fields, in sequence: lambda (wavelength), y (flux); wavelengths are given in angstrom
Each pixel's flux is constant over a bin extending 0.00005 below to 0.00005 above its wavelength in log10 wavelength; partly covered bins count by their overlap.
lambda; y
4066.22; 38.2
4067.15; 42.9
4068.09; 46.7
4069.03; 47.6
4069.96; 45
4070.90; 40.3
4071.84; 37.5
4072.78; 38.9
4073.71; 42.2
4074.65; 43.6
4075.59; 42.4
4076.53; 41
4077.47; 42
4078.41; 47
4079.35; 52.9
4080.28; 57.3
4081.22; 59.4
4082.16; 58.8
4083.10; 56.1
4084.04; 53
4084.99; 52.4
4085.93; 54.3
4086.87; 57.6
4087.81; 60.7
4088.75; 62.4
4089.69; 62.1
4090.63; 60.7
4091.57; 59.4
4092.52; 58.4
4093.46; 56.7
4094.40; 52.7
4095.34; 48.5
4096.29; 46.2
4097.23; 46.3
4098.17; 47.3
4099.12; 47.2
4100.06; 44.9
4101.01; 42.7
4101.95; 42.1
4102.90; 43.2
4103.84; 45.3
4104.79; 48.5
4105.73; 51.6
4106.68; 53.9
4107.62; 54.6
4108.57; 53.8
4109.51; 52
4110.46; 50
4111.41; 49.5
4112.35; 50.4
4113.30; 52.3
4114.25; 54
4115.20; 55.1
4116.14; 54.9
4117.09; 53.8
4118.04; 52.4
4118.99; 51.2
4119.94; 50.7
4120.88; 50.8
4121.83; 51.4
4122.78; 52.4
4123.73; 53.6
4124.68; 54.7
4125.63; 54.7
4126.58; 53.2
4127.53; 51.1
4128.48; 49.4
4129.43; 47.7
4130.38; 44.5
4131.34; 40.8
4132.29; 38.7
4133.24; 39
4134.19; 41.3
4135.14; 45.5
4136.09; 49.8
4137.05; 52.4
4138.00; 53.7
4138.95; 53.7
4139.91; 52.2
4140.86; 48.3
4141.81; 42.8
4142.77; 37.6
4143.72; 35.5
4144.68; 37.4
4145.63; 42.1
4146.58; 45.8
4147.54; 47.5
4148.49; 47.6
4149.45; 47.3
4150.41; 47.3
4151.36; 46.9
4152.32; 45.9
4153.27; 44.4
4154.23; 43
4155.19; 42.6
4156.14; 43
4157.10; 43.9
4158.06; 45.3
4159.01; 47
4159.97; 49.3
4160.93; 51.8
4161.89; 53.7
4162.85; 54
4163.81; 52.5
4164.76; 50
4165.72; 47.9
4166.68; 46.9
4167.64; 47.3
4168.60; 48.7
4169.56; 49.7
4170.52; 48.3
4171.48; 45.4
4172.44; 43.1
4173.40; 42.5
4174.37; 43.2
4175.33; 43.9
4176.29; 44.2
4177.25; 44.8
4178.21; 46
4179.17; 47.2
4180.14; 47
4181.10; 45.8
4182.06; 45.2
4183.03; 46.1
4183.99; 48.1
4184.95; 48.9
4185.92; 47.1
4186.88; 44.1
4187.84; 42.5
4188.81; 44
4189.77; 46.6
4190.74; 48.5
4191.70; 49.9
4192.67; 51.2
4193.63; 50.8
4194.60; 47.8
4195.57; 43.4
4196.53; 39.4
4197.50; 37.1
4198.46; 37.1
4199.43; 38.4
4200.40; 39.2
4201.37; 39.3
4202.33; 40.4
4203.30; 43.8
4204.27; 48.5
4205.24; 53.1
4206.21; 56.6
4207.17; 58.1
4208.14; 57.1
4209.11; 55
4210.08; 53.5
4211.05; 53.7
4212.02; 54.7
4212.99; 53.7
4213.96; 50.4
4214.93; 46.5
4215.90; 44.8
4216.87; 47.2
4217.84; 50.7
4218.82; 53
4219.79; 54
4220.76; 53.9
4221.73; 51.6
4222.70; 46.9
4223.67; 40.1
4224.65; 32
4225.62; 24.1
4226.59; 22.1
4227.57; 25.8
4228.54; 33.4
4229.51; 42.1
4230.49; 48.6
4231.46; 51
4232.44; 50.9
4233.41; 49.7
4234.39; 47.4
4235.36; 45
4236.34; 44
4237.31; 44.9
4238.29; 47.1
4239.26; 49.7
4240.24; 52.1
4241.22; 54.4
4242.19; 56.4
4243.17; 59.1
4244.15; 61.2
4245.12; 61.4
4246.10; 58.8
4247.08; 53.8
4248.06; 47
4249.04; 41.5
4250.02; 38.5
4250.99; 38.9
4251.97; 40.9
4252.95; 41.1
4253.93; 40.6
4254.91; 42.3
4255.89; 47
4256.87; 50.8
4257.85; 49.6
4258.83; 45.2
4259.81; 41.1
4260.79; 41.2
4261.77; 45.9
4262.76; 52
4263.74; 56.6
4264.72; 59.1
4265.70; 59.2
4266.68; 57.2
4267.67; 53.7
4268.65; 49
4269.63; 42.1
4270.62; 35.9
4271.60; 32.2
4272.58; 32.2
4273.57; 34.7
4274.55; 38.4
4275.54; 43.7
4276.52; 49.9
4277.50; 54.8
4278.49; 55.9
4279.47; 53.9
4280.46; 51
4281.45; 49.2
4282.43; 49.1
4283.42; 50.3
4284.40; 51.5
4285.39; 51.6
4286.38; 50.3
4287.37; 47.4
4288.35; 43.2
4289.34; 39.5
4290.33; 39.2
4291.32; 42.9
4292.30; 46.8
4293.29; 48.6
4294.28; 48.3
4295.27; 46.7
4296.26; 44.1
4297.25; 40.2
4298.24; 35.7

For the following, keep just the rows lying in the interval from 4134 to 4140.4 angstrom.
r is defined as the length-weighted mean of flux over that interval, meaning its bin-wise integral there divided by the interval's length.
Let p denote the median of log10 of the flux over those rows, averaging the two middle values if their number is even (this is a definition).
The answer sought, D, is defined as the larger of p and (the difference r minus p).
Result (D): 48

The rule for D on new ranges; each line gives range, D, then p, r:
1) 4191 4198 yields 44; 1.68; 45.8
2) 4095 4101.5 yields 44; 1.67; 46.1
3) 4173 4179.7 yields 43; 1.65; 44.5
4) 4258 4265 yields 47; 1.66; 48.4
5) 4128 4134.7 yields 41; 1.62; 43.1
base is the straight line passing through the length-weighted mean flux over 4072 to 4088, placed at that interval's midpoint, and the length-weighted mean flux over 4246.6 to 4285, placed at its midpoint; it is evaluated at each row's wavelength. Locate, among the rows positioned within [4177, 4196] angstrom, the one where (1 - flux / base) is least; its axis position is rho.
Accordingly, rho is 4192.67 angstrom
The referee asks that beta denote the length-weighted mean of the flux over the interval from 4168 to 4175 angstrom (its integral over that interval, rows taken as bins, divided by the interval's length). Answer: 46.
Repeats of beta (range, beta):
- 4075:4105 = 52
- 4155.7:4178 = 47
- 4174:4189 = 46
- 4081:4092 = 58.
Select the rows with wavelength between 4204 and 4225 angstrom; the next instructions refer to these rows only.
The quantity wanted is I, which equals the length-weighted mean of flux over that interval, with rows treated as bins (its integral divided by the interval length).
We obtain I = 50.8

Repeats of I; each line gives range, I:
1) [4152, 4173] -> 47.5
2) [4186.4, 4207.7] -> 45.5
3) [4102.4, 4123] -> 51.4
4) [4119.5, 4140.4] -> 49.2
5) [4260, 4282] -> 47.5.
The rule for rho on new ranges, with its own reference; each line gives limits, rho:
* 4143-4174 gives 4162.85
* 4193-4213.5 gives 4207.17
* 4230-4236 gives 4231.46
